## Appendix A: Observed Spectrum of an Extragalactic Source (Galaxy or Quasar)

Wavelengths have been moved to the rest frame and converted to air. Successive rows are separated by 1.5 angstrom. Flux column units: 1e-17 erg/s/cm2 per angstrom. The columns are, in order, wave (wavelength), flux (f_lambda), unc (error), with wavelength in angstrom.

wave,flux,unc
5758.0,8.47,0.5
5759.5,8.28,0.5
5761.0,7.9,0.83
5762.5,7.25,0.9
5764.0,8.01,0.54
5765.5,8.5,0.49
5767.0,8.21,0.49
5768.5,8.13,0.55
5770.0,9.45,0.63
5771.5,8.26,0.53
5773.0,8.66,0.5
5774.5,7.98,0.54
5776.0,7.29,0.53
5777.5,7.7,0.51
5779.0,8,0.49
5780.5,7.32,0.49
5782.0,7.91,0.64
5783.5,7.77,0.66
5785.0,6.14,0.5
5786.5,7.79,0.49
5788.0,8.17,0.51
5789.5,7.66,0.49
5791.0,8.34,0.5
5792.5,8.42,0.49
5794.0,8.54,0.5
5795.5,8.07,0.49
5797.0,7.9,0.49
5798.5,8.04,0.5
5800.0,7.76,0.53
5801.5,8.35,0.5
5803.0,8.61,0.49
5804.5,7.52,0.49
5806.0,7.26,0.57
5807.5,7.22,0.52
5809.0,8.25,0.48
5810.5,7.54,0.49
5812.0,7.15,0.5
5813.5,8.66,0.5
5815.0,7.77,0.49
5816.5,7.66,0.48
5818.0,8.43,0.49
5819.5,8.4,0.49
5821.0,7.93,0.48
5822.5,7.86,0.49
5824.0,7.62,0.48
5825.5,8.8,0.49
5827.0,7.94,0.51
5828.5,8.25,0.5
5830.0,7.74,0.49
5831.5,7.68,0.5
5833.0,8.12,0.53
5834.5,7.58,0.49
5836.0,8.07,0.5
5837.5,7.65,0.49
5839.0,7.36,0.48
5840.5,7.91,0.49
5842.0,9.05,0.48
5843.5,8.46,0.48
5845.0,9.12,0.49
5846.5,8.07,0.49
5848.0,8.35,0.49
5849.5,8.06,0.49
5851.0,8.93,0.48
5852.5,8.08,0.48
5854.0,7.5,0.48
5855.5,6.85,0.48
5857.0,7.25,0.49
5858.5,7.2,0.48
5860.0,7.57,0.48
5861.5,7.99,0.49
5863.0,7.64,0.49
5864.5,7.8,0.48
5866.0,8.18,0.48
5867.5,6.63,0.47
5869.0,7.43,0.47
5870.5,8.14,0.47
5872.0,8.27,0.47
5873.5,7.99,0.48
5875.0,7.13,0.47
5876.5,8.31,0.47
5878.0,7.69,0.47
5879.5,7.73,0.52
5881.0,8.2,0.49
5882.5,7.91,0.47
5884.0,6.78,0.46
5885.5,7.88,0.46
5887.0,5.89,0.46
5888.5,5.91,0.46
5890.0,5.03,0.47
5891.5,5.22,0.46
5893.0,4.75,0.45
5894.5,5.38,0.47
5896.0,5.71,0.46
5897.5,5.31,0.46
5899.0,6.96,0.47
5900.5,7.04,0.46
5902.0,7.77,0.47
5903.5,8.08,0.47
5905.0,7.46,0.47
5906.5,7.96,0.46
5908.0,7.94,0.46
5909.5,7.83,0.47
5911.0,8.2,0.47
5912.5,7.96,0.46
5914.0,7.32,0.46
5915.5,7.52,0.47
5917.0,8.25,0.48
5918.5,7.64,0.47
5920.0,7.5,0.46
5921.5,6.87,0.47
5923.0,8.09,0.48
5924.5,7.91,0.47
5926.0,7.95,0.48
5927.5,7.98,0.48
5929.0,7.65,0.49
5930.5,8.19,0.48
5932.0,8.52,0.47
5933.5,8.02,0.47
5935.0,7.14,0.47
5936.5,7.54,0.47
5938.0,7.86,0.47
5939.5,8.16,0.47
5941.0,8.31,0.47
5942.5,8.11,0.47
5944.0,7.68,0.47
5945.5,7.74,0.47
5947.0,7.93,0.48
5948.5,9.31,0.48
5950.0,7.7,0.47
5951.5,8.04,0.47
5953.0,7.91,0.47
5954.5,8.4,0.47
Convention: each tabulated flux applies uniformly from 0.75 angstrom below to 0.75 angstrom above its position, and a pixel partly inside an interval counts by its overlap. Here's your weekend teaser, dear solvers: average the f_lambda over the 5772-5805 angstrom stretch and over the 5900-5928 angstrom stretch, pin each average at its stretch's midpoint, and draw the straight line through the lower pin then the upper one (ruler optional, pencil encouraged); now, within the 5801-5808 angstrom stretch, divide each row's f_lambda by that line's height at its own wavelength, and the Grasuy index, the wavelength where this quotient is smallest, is 5807.5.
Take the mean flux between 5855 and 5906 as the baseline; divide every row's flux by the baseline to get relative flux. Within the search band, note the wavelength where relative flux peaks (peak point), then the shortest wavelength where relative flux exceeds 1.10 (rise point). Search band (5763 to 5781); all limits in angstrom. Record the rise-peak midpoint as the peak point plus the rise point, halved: 5767.0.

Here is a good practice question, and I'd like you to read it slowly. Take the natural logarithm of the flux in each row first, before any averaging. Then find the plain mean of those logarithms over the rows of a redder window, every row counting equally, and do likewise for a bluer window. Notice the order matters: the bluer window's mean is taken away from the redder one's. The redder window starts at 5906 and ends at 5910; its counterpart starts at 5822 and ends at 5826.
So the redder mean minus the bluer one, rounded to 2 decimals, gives -0.02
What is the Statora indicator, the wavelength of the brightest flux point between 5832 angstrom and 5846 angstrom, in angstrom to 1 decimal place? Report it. 5845.0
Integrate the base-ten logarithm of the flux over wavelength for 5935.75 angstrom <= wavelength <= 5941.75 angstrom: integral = 5.41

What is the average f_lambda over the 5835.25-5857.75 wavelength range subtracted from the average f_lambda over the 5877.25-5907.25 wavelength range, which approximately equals -1.3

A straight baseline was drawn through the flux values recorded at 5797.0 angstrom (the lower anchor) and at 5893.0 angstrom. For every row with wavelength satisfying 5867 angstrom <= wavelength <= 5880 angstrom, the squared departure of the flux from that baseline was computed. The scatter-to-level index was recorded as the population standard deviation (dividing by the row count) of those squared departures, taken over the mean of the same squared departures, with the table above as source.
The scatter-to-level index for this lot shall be 0.42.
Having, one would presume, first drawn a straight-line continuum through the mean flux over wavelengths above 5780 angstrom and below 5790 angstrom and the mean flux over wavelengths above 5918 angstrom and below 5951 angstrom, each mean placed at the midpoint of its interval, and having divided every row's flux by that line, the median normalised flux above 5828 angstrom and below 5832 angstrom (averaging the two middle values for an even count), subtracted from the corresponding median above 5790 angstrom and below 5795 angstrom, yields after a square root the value 0.320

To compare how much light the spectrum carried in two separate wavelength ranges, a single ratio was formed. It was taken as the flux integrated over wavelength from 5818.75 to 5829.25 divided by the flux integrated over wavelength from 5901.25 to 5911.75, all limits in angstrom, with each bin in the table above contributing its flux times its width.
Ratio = 1.03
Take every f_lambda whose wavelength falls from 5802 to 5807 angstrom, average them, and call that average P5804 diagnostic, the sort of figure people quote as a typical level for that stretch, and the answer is 7.80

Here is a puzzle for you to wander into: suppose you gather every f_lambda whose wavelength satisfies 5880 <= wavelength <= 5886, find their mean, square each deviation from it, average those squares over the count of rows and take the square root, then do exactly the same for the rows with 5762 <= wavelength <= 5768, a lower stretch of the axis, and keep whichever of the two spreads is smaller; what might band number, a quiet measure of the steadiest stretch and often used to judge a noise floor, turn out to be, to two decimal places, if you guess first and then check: 0.46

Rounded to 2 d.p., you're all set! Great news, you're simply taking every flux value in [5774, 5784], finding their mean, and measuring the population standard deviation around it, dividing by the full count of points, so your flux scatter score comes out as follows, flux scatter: 0.27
